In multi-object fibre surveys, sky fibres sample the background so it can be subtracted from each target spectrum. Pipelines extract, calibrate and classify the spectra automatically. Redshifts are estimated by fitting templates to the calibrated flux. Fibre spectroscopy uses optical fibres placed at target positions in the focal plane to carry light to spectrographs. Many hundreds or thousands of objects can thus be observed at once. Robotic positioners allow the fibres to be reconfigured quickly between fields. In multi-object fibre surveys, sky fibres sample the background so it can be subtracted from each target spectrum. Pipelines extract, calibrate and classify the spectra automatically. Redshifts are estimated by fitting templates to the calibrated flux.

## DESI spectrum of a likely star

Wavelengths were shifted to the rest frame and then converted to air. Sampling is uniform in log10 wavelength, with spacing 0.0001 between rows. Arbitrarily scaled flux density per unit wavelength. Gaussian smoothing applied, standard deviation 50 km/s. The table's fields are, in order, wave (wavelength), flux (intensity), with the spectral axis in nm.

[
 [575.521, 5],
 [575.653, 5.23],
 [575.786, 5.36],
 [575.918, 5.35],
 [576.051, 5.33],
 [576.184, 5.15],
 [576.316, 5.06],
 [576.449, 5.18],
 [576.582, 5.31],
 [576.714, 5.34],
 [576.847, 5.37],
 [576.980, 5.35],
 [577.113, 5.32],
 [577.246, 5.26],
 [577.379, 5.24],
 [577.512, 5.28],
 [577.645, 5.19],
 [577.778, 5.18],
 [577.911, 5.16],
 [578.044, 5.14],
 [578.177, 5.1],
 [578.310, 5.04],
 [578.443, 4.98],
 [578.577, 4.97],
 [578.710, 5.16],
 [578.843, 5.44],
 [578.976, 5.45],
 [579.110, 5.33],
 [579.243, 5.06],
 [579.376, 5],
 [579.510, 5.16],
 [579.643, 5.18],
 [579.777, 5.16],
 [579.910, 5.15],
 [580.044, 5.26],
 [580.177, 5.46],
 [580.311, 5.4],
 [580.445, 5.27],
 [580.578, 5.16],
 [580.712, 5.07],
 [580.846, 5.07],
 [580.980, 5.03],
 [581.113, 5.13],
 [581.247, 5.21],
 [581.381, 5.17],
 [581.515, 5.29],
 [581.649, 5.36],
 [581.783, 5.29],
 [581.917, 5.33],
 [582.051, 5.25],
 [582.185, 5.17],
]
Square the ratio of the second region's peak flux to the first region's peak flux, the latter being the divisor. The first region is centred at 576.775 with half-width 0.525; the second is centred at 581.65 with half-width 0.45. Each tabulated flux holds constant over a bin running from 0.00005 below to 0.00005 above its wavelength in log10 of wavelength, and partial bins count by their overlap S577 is 1.00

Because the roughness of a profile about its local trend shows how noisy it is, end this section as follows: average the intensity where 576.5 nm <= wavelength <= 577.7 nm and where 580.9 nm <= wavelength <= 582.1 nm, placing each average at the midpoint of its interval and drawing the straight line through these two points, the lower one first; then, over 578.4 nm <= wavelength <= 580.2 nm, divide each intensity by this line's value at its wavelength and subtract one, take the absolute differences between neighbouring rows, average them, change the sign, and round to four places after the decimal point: -0.0214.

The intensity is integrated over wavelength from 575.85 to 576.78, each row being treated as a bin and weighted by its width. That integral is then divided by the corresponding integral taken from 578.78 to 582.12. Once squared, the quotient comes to 0.1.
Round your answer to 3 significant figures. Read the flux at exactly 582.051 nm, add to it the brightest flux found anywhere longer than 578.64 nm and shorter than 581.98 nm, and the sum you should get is 10.7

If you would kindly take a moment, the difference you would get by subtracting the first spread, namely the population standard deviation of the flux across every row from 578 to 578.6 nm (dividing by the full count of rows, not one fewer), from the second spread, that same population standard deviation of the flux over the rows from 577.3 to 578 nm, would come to -0.022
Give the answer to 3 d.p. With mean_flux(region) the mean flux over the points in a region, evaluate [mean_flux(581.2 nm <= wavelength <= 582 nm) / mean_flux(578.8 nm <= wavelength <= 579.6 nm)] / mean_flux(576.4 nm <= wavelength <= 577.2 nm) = 0.190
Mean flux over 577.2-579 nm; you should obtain 5.18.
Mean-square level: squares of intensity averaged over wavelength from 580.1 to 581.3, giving 27.1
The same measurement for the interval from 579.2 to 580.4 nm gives 27.1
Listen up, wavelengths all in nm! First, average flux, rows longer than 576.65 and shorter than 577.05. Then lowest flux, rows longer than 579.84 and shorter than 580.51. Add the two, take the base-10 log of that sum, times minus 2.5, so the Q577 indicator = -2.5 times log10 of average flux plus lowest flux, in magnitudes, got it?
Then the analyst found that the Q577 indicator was -2.55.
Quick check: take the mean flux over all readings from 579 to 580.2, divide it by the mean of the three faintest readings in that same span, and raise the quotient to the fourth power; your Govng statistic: 1.10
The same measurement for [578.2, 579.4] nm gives 1.15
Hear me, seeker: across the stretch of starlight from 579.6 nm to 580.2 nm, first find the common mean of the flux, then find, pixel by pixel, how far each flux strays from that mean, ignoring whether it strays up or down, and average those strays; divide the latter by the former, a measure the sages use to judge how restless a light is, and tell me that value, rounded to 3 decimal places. 0.018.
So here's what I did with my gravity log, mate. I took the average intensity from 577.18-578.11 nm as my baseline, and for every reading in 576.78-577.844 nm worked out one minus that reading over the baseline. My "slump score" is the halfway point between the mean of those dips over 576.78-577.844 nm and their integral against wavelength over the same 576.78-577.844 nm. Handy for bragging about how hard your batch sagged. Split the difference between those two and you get -0.013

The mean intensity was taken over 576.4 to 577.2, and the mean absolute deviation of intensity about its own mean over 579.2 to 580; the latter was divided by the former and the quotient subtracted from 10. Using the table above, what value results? 9.99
